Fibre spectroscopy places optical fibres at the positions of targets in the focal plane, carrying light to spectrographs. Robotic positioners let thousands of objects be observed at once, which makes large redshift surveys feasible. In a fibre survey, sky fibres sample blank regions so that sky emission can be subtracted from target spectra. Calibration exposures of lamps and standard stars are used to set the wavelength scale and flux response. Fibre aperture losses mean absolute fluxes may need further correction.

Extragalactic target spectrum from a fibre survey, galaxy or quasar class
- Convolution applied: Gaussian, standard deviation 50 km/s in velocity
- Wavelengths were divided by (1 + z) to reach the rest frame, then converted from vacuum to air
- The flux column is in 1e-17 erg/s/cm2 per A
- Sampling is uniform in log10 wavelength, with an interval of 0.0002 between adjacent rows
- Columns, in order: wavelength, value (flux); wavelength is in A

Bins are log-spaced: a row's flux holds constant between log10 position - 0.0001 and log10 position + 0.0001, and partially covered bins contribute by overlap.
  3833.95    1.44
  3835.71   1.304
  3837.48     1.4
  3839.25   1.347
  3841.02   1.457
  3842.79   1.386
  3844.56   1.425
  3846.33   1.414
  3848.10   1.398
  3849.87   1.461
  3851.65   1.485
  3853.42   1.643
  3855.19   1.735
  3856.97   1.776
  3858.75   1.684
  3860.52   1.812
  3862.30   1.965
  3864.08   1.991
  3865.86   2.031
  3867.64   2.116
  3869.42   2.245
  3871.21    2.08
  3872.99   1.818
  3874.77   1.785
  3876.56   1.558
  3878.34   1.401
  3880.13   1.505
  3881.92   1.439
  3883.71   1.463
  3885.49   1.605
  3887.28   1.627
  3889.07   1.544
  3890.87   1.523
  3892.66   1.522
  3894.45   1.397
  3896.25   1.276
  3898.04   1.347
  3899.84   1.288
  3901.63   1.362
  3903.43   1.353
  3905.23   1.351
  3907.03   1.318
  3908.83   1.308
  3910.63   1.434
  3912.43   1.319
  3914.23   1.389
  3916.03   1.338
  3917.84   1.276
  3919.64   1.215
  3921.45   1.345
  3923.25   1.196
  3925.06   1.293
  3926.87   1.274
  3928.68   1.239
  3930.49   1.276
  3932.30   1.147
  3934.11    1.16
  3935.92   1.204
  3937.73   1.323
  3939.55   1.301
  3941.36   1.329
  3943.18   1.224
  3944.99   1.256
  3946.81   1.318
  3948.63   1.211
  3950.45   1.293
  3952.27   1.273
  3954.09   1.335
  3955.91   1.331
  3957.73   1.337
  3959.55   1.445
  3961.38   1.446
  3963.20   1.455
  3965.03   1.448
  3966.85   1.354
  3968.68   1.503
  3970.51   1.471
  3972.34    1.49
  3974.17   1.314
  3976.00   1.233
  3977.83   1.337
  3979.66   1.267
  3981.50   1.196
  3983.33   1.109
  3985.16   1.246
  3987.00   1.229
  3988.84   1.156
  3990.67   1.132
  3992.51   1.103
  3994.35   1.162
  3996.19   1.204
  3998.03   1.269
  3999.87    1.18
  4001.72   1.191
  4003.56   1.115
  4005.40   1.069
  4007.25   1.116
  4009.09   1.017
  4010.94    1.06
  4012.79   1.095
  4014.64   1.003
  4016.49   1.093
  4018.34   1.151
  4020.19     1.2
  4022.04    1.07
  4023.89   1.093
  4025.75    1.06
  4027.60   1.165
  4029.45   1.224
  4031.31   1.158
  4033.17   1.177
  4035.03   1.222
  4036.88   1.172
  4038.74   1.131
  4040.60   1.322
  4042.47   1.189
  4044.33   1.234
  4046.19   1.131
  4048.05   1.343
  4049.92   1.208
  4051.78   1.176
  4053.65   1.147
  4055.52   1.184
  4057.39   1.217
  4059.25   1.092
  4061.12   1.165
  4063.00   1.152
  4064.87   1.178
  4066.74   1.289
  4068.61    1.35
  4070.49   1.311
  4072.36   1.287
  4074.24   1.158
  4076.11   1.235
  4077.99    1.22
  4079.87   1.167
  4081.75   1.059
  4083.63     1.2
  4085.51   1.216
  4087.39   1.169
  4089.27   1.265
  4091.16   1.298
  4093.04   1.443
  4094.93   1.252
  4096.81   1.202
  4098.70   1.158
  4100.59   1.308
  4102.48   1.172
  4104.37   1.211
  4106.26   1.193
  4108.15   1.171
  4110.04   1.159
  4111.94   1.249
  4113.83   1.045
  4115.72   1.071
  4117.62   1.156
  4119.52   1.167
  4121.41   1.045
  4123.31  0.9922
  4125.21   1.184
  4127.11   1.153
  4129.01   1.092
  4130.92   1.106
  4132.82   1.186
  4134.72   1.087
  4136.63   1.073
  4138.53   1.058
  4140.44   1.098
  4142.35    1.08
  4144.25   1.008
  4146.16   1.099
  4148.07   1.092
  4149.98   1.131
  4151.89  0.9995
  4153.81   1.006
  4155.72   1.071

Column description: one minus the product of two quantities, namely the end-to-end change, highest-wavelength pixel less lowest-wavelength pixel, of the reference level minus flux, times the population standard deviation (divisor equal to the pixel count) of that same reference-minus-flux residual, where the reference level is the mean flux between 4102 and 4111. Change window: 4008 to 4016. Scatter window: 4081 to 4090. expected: 0.999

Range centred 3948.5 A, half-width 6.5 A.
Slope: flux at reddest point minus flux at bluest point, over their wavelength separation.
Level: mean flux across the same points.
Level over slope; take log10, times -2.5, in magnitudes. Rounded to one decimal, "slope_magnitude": -5.2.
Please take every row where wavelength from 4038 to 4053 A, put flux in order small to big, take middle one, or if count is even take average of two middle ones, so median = 1.20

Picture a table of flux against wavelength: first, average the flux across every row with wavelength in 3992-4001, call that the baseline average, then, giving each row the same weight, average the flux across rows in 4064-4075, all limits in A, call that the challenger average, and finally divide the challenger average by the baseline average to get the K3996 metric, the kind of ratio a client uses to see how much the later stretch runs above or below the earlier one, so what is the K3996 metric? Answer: 1.1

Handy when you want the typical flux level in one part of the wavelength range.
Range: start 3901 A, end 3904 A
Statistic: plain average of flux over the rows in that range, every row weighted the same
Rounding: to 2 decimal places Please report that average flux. 1.36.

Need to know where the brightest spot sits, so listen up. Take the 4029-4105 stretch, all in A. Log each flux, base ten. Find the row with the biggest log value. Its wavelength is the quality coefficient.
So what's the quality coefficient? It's 4093.04 A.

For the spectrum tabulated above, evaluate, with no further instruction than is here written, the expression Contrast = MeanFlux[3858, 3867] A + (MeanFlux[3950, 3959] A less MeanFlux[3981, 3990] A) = 2.0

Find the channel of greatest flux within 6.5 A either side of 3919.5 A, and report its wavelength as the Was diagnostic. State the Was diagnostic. 3914.23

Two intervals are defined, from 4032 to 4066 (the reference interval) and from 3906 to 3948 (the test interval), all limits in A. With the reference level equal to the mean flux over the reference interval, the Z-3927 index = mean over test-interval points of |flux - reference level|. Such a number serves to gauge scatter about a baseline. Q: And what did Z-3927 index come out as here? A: 0.10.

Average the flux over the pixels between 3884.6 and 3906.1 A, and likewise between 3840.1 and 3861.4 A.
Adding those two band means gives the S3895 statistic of 3.0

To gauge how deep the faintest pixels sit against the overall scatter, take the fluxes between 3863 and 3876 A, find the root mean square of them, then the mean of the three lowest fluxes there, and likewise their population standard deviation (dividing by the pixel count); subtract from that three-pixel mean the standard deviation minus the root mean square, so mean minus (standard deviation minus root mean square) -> 3.7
